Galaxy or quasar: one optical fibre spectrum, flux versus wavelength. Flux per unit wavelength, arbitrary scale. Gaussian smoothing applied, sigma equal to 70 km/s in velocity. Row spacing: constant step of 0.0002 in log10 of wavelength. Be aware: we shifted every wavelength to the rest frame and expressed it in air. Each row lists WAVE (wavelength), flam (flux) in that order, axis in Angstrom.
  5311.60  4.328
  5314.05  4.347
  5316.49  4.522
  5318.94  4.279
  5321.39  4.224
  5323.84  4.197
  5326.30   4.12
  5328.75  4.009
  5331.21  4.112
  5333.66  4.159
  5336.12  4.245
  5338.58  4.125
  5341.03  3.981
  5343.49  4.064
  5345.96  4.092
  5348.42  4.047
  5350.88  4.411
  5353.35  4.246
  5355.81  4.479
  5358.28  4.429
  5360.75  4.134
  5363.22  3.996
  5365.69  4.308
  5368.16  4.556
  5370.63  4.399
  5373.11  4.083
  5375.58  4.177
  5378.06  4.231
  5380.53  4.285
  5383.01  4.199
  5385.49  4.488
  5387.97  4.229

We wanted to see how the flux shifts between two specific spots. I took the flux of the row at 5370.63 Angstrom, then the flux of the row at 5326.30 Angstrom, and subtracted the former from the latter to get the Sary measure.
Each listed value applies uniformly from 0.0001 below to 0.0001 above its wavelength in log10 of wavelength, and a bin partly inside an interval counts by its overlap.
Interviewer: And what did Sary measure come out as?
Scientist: -0.28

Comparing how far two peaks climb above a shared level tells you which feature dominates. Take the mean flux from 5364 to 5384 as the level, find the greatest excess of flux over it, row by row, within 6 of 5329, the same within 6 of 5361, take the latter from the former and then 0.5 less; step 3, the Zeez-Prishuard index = -0.78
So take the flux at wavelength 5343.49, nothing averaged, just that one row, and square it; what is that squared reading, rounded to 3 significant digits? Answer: 16.5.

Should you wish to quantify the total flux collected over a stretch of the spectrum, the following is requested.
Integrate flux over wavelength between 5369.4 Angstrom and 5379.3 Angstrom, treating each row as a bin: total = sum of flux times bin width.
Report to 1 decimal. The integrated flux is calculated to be 41.8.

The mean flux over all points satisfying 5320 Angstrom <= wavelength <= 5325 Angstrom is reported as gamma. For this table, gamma 4.21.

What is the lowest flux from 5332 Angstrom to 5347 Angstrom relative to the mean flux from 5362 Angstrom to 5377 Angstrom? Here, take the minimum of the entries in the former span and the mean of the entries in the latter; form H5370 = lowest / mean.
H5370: 0.936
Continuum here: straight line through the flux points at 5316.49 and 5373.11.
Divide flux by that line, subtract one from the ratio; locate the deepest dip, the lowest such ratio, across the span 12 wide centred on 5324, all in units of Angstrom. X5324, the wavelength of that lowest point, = 5328.75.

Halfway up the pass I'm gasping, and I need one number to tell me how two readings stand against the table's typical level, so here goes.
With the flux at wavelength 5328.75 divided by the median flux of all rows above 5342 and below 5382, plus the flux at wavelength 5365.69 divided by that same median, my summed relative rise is 1.96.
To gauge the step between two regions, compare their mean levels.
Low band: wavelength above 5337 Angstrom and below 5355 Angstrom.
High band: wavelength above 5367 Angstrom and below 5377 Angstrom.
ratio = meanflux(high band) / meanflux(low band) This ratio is 1.04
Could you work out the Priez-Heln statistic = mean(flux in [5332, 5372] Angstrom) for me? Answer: 4.23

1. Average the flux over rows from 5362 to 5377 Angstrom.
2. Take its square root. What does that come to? 2.06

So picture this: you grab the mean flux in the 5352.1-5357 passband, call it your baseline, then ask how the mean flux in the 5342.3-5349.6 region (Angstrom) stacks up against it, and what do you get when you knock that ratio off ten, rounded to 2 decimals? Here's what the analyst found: 9.07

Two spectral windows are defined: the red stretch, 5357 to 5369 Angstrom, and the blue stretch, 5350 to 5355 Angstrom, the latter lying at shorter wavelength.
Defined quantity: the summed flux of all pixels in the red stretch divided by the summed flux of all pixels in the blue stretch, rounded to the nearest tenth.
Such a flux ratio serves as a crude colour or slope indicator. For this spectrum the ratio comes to 2.5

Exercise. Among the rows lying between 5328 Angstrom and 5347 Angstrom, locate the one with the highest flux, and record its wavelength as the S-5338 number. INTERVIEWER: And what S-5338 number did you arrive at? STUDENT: 5336.12 Angstrom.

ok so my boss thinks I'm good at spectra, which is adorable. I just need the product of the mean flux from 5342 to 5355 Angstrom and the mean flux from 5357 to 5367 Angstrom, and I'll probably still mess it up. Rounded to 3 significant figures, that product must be 17.6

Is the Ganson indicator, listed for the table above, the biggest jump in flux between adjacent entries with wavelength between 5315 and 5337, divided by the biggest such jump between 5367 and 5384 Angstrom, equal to 0.8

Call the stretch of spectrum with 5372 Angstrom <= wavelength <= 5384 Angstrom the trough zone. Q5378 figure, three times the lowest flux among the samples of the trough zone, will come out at 12.2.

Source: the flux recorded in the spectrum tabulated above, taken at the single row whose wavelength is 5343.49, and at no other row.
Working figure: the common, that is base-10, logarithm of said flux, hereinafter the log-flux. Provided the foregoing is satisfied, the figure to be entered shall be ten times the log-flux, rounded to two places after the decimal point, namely 6.09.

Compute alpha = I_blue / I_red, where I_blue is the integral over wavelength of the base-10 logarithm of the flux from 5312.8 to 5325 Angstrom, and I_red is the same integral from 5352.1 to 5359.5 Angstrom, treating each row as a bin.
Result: 1.6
